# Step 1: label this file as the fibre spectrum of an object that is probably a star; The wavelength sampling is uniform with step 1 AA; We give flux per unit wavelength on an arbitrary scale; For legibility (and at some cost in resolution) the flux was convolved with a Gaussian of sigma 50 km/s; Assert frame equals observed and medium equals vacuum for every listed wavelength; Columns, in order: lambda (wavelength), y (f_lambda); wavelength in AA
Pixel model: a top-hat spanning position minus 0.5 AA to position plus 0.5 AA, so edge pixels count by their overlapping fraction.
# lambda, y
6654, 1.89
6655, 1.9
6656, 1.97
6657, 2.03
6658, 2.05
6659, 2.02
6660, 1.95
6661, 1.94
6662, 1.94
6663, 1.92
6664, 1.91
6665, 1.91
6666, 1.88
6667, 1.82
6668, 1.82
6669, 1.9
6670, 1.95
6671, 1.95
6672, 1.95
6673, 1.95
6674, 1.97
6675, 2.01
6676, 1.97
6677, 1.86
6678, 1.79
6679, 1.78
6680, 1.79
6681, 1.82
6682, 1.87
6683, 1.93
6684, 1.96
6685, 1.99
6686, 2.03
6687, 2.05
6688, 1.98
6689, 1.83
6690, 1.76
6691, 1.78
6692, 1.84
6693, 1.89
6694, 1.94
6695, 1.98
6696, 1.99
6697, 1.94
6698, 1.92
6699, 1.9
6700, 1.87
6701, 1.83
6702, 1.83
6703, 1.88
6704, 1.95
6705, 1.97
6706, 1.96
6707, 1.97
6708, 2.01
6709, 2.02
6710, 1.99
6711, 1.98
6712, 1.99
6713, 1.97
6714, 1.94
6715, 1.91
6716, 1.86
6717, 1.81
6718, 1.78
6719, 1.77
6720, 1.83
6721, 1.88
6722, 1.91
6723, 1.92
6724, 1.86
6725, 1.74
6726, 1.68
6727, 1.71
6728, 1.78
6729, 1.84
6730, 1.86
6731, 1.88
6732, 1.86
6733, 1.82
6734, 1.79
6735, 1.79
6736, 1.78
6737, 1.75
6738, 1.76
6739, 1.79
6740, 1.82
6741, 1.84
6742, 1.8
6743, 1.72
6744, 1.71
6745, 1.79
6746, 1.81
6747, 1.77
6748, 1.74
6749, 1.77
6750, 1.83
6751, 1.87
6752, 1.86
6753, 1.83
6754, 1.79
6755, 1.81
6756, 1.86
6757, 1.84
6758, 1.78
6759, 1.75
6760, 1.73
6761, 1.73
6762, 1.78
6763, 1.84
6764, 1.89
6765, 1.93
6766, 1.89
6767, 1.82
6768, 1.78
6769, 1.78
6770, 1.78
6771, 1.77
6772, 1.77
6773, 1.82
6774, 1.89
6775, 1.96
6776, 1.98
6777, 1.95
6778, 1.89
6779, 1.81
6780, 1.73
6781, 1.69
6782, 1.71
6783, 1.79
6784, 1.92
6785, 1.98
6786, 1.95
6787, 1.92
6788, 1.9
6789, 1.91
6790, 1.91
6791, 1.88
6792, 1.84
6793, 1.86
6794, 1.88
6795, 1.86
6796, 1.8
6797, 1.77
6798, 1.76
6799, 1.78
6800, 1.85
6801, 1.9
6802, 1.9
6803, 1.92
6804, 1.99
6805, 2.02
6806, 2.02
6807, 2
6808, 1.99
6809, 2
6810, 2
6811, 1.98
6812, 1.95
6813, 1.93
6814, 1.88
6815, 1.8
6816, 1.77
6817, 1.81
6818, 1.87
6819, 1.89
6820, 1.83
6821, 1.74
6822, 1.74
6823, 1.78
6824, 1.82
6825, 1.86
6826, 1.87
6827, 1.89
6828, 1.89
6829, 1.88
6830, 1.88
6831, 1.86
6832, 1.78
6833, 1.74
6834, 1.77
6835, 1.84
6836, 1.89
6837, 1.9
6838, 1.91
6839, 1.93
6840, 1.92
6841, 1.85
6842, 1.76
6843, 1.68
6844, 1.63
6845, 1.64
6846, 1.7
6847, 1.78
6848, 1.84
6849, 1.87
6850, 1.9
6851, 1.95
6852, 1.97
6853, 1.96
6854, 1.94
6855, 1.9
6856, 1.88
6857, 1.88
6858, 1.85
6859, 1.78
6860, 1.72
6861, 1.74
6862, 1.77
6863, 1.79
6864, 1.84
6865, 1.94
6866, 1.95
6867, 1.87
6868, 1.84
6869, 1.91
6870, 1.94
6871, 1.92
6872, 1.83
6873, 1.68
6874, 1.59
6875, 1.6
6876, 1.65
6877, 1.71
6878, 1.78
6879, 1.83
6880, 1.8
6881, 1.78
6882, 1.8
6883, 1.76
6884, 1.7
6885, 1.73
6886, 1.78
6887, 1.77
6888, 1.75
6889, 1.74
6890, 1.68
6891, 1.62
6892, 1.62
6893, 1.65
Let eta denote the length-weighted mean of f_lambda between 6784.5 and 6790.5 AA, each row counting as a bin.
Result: 1.93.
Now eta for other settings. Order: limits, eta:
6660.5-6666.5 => 1.92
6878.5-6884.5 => 1.78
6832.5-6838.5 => 1.84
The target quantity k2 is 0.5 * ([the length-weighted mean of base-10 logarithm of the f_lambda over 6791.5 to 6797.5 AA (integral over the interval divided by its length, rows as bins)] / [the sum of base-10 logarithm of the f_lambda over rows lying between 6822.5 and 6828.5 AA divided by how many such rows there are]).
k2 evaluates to 0.49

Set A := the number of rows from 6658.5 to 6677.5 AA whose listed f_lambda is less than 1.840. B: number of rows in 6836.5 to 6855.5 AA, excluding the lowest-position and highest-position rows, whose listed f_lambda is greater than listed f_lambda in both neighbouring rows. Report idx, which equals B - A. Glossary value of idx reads 0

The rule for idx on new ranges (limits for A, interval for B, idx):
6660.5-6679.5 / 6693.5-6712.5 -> -1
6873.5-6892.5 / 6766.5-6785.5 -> -18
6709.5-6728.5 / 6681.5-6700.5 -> -6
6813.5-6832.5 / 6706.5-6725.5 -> -6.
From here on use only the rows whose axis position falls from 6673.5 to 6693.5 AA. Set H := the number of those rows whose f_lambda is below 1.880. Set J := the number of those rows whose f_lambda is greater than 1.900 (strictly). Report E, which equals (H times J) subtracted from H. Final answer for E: -80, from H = 10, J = 9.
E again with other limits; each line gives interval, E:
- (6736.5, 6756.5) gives 20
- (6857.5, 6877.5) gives -60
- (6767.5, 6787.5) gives -66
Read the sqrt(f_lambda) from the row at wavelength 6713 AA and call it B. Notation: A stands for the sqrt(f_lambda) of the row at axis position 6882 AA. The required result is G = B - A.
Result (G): 0.06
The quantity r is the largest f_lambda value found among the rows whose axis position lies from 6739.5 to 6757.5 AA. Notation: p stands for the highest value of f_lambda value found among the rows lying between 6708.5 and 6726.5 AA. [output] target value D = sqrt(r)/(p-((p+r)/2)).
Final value 18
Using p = 2.02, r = 1.87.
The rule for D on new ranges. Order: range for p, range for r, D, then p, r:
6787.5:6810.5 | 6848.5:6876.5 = 56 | 2.02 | 1.97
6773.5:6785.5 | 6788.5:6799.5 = 39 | 1.98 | 1.91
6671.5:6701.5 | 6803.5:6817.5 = 95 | 2.05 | 2.02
